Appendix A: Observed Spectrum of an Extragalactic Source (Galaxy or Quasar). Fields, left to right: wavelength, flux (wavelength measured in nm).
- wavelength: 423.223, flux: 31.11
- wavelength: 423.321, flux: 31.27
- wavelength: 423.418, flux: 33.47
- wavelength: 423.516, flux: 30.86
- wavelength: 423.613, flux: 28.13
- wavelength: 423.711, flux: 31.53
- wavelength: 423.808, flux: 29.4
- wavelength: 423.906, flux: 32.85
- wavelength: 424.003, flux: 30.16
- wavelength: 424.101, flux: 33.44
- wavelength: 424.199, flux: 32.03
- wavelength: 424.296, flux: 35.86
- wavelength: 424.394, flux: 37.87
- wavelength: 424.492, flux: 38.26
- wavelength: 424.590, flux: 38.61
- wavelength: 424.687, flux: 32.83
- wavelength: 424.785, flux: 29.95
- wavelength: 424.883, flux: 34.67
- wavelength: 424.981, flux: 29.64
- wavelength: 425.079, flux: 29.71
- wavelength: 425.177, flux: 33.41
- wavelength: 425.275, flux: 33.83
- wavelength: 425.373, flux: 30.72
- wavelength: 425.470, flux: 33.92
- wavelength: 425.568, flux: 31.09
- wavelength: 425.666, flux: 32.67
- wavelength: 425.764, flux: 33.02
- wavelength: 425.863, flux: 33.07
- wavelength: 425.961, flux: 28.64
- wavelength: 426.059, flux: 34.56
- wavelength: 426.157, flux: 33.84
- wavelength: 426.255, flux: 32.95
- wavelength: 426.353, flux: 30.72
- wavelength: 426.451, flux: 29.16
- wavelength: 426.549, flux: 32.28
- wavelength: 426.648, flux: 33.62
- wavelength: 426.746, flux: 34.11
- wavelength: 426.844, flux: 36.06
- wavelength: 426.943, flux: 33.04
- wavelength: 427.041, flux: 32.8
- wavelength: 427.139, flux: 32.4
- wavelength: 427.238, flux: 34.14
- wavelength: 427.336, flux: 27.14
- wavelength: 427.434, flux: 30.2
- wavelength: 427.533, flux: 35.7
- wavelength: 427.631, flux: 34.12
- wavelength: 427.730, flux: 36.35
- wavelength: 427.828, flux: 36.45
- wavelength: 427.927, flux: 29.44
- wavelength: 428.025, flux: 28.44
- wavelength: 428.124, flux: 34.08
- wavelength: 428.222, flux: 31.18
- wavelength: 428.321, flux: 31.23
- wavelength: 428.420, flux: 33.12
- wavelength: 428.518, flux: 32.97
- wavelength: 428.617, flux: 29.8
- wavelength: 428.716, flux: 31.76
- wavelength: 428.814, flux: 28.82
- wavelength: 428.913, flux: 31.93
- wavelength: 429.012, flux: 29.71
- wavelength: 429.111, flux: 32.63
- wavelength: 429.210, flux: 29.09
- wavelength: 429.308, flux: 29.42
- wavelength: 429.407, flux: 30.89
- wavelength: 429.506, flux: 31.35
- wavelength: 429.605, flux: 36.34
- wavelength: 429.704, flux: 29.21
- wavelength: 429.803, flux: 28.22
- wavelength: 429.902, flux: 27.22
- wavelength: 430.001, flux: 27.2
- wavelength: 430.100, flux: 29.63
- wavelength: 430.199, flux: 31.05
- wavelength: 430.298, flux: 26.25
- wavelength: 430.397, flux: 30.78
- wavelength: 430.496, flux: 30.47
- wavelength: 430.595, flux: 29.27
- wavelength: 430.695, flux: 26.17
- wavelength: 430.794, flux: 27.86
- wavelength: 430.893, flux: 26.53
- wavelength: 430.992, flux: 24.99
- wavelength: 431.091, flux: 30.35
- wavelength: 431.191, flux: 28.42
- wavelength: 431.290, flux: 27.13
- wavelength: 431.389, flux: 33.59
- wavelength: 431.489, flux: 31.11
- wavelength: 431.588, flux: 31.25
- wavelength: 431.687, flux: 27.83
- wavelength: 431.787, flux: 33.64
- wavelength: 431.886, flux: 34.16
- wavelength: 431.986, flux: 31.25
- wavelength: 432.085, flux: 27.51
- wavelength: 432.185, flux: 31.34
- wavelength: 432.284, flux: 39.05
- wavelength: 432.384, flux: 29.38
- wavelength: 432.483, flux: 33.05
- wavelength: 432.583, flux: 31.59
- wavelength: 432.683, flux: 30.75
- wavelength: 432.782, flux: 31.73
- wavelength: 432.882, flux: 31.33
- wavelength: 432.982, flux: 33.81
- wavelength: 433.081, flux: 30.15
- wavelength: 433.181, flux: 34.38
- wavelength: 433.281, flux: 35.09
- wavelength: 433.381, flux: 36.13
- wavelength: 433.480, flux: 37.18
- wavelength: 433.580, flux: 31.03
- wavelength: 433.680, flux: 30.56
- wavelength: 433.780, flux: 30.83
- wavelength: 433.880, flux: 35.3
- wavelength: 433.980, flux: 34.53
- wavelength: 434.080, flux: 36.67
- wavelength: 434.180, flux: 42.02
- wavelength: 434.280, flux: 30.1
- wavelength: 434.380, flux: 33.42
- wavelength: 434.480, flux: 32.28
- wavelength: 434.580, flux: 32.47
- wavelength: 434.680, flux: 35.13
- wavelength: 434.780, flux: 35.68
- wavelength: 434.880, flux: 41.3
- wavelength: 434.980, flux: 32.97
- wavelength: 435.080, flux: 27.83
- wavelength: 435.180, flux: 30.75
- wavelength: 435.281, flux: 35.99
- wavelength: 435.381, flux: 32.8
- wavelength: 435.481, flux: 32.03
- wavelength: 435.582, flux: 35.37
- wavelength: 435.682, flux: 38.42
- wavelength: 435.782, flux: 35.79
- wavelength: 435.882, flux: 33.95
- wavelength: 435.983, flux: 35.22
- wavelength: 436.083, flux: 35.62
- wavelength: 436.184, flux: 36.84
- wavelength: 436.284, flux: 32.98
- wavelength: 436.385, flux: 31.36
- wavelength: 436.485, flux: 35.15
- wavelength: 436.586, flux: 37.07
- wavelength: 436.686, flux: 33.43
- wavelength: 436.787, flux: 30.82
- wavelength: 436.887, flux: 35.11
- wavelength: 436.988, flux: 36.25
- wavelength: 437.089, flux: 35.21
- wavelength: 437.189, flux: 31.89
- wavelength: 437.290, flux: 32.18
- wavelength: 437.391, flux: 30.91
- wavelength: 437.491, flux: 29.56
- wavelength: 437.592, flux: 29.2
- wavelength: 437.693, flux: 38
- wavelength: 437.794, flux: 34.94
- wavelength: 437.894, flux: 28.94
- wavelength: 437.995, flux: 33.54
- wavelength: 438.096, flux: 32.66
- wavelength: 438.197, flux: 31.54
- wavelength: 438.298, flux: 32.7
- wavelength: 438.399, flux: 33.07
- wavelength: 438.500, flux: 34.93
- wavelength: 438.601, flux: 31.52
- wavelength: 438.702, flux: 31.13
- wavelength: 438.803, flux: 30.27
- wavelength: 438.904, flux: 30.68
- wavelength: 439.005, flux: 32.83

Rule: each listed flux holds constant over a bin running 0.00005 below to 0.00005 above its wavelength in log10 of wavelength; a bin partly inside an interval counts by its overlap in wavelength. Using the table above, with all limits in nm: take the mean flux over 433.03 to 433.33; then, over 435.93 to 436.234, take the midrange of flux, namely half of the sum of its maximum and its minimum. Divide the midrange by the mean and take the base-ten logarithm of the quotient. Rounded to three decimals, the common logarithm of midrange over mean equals 0.035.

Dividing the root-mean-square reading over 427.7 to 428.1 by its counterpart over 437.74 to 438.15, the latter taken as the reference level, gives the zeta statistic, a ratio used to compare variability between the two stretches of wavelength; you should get 1.01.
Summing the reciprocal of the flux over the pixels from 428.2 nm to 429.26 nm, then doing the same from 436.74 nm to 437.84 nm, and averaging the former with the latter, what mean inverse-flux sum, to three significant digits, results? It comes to 0.345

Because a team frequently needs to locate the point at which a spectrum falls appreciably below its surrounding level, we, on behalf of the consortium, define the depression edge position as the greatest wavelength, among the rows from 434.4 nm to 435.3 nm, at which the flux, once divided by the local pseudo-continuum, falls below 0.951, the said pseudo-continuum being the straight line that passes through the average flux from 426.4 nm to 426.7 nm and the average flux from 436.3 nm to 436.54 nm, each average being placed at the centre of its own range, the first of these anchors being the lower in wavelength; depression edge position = 435.180 nm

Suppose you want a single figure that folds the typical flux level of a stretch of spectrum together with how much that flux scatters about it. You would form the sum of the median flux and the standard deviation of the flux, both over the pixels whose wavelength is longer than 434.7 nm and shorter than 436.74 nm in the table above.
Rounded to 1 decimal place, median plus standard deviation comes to 38.1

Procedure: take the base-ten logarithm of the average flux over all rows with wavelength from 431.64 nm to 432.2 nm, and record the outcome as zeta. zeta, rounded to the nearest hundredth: 1.49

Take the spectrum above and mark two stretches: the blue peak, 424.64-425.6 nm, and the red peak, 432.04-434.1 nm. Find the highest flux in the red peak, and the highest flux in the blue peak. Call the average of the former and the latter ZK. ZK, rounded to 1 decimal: 36.9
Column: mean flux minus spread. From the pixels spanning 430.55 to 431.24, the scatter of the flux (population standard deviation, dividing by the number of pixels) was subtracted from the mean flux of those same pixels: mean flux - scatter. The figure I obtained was 25.9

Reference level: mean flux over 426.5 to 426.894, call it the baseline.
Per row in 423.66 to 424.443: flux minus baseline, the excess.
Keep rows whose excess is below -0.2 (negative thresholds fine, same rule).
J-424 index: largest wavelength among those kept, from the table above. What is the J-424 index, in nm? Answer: 424.199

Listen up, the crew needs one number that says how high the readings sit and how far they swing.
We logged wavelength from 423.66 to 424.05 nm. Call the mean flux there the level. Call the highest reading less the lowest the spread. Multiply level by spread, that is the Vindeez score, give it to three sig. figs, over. 107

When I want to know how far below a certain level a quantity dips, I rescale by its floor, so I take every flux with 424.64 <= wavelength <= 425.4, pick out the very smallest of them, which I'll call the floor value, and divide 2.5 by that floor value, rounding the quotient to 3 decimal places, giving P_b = 0.084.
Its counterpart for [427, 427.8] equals 0.092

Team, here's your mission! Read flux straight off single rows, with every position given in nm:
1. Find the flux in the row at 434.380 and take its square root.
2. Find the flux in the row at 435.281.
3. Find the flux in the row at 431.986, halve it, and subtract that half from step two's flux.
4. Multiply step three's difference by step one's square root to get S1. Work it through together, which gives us 118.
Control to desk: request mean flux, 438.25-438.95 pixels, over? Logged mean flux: 32.0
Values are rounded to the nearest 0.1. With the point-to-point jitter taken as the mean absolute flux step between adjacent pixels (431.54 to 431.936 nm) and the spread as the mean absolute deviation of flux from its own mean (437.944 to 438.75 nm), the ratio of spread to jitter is 0.3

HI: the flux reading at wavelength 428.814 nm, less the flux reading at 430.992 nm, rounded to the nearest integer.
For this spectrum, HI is 4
